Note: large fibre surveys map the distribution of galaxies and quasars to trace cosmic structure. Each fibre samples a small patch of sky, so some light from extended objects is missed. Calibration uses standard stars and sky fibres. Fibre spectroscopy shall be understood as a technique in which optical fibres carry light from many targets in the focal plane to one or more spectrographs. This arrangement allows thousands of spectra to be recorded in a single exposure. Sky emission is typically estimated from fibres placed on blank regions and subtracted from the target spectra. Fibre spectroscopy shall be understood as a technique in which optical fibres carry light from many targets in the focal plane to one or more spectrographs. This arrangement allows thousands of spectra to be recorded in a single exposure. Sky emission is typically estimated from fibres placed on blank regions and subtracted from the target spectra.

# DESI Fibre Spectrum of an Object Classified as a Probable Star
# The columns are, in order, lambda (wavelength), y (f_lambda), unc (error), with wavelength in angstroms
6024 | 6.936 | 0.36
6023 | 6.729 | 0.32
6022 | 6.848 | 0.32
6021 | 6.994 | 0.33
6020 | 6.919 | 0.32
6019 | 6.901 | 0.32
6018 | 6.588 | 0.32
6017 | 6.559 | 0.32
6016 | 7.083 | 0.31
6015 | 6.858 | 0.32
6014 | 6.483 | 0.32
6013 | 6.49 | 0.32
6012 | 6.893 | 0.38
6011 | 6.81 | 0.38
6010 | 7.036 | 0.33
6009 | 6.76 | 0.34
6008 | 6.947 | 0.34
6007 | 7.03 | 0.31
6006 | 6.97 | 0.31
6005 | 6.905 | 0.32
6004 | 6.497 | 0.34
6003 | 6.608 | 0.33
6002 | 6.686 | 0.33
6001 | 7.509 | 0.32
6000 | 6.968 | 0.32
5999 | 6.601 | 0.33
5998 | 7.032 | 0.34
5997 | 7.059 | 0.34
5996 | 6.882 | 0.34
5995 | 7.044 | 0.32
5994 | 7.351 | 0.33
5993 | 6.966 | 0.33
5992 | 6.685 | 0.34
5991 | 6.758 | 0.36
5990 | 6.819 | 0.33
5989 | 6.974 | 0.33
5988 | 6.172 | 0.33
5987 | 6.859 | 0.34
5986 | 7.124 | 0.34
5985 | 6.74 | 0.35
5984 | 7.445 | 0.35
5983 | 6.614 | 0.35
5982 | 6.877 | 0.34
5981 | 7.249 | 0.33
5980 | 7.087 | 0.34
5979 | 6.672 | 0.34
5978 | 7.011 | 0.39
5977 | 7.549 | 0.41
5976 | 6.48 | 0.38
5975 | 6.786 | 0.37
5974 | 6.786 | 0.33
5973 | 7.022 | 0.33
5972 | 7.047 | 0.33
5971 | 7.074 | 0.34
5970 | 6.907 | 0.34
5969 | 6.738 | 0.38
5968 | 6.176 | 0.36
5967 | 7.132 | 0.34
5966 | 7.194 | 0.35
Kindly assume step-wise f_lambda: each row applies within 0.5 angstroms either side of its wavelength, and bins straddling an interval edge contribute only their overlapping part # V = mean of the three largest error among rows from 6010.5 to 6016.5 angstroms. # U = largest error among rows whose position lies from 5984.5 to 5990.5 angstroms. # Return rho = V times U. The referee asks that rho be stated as 0.126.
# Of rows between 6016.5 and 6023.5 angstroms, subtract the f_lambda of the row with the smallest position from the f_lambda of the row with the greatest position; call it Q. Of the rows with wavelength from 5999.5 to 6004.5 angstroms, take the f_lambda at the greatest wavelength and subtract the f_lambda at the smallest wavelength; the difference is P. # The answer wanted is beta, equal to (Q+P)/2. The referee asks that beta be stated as -0.15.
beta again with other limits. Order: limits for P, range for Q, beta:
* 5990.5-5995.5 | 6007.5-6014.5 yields -0.09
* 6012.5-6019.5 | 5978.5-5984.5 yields 0.59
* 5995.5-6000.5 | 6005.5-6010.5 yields 0.08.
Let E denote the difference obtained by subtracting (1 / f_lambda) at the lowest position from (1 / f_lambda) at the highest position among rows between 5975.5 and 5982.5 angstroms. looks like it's -0.009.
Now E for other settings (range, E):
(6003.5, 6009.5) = -0.006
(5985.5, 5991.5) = 0.008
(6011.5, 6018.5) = 0.007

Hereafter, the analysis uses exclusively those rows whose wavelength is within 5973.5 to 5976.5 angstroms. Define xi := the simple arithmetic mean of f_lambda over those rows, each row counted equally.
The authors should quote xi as 6.68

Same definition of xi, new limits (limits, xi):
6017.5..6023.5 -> 6.83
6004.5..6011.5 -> 6.92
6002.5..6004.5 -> 6.55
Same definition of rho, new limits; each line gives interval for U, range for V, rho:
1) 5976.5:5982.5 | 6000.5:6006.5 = 0.137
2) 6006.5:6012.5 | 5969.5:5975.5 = 0.133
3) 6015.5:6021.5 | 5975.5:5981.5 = 0.130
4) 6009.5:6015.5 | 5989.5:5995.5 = 0.130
